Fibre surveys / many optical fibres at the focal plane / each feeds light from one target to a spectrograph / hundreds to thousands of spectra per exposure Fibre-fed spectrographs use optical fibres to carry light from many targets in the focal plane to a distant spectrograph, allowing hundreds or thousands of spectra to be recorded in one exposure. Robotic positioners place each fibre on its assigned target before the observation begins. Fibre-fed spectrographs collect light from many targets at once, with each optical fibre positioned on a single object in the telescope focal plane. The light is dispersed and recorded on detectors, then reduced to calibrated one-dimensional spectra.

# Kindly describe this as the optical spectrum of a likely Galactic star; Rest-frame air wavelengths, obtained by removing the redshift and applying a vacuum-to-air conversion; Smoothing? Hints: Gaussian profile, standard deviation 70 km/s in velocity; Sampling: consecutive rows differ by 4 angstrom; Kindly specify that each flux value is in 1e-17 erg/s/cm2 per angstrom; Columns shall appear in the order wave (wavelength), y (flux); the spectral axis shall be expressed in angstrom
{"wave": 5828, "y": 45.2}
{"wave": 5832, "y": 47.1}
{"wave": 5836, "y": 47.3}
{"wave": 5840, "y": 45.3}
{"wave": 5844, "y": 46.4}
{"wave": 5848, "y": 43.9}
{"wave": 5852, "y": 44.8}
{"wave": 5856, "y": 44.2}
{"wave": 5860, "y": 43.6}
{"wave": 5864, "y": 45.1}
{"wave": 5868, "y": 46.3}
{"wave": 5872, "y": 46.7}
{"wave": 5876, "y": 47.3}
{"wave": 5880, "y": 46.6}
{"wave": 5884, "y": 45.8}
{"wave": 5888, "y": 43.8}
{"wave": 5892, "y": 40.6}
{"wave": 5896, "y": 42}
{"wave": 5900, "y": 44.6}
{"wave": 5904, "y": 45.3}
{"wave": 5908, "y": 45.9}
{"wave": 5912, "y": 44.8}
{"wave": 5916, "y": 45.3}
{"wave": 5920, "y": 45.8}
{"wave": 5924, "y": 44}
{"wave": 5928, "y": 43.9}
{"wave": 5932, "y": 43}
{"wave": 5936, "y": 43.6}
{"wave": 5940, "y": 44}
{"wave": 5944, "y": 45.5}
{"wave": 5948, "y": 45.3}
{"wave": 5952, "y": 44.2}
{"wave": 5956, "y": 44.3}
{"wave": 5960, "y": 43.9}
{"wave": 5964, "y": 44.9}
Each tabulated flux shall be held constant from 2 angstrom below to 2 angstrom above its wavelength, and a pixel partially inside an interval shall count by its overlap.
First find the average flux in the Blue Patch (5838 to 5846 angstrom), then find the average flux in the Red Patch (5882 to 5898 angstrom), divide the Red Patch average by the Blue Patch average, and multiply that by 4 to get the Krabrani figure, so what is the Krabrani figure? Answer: 3.76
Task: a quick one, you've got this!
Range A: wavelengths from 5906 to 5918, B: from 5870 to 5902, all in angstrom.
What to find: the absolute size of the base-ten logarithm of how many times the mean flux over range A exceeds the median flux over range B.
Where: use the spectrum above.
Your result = 0.001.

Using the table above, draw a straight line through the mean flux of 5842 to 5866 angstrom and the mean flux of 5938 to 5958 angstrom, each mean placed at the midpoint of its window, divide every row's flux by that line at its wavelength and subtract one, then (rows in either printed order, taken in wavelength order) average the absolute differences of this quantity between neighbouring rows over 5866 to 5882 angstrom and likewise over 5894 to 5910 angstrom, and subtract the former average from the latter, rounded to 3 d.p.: 0.016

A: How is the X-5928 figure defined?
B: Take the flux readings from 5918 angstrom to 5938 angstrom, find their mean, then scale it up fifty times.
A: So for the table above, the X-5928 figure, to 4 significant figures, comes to 2203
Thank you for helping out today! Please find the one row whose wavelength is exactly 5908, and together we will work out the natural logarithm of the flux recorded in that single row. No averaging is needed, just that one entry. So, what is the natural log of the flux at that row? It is 3.826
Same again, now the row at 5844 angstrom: 3.837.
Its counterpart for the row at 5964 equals 3.804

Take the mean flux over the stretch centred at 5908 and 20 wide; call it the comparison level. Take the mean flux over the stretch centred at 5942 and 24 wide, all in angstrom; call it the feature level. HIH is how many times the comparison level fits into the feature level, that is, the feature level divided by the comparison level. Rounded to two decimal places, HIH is 0.98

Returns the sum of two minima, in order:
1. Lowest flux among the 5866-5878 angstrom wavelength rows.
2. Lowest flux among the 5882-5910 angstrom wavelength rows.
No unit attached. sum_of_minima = 86.9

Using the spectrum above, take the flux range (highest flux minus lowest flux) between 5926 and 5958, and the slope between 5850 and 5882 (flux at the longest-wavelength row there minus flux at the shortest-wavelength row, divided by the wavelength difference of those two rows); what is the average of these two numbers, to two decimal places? 1.28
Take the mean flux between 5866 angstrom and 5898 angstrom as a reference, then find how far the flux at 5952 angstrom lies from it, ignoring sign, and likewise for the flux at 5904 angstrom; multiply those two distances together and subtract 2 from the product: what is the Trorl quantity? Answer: -1.7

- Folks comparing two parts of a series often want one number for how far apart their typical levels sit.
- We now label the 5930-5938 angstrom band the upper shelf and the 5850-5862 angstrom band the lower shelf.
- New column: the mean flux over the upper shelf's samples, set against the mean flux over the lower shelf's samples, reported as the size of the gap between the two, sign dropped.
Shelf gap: 0.90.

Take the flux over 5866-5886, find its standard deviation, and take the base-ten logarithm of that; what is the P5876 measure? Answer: -0.3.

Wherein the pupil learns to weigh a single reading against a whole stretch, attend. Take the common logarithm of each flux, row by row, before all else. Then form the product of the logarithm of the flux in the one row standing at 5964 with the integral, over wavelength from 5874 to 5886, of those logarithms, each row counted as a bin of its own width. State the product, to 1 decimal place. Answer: 33.1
